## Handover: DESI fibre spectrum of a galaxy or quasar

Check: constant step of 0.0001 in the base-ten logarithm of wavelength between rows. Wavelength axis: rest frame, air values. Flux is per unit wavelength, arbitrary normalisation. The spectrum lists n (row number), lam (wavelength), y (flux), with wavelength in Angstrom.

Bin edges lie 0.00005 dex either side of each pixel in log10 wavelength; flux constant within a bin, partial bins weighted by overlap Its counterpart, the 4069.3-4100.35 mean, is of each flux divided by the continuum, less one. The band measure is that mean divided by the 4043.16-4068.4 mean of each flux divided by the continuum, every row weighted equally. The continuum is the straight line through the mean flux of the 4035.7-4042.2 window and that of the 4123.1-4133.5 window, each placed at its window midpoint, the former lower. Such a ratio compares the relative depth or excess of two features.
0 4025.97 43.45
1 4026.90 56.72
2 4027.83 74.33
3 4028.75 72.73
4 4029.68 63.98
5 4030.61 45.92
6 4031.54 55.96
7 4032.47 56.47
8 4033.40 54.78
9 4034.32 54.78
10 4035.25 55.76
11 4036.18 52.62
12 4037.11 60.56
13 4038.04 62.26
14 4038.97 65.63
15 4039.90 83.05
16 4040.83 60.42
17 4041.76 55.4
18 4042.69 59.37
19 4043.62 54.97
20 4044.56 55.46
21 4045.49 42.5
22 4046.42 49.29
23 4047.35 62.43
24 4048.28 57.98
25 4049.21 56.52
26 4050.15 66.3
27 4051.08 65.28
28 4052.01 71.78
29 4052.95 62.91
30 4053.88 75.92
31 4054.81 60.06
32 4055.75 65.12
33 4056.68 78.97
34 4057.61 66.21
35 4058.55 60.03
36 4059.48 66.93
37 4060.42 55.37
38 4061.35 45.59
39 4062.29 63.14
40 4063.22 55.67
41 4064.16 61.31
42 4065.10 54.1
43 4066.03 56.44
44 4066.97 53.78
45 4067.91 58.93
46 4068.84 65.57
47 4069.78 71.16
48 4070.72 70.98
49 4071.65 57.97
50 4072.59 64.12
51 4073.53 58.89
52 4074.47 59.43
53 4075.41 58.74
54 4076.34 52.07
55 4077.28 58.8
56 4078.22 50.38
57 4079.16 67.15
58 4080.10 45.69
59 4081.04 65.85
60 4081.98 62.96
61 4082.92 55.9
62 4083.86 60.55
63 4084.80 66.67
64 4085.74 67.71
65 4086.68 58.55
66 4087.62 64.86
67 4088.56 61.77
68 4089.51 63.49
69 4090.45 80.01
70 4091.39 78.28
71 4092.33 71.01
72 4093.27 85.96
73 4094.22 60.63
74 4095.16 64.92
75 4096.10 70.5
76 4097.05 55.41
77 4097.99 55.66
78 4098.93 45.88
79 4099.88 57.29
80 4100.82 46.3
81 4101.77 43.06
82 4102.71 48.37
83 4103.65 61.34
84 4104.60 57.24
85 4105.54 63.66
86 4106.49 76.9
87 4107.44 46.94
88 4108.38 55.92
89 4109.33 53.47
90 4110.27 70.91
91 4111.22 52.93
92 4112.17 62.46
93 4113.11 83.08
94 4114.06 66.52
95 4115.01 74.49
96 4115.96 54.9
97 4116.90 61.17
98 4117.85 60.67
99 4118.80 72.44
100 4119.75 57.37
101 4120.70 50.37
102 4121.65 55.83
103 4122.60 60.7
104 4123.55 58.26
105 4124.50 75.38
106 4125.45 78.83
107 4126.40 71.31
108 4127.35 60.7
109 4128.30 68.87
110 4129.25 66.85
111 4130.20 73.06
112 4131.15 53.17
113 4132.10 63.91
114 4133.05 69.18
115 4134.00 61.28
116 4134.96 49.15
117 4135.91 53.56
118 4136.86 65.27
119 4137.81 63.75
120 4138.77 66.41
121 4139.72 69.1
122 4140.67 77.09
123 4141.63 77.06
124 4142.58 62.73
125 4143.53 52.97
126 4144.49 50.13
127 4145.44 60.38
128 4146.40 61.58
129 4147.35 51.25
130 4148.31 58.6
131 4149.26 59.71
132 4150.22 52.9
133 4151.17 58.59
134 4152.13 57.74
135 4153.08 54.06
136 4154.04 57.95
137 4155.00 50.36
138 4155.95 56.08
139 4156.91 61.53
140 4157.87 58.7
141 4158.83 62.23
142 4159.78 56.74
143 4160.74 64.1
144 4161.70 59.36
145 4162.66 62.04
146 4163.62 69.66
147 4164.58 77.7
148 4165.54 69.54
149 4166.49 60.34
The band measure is -0.039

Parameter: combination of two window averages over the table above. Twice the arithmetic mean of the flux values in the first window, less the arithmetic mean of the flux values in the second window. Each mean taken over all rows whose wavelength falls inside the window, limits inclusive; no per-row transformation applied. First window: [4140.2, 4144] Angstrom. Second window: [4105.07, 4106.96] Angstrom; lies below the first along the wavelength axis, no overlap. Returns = 65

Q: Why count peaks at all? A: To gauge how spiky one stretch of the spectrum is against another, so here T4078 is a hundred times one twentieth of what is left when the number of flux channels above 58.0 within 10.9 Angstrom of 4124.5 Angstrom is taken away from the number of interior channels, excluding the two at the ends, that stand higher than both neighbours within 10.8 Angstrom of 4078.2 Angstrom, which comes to -45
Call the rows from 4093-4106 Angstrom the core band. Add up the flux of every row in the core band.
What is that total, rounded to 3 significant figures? 816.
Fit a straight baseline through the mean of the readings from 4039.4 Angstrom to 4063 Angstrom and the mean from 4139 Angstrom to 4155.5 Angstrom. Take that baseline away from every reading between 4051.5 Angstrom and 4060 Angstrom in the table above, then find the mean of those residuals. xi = 6.0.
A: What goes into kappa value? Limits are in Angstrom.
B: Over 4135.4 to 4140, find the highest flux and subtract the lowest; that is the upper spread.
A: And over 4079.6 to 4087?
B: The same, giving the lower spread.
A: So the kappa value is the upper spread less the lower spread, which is -6.5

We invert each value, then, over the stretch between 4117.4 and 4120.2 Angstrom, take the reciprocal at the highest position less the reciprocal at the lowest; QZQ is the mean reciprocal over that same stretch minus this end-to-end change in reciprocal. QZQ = 0.015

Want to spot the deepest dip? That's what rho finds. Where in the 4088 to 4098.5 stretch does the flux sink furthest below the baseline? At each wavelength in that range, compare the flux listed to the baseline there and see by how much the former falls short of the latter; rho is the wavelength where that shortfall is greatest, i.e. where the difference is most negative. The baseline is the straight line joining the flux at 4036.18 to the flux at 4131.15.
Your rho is 4097.05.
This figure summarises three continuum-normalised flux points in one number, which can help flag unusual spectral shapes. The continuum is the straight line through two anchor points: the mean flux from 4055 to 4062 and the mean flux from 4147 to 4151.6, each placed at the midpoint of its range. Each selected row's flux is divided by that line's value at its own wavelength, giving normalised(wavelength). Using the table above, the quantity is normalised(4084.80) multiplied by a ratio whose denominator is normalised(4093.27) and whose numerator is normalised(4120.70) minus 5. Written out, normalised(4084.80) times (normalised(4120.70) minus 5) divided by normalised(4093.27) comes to -3.18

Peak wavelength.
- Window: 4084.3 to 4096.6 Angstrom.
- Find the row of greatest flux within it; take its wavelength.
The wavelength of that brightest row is 4093.27 Angstrom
